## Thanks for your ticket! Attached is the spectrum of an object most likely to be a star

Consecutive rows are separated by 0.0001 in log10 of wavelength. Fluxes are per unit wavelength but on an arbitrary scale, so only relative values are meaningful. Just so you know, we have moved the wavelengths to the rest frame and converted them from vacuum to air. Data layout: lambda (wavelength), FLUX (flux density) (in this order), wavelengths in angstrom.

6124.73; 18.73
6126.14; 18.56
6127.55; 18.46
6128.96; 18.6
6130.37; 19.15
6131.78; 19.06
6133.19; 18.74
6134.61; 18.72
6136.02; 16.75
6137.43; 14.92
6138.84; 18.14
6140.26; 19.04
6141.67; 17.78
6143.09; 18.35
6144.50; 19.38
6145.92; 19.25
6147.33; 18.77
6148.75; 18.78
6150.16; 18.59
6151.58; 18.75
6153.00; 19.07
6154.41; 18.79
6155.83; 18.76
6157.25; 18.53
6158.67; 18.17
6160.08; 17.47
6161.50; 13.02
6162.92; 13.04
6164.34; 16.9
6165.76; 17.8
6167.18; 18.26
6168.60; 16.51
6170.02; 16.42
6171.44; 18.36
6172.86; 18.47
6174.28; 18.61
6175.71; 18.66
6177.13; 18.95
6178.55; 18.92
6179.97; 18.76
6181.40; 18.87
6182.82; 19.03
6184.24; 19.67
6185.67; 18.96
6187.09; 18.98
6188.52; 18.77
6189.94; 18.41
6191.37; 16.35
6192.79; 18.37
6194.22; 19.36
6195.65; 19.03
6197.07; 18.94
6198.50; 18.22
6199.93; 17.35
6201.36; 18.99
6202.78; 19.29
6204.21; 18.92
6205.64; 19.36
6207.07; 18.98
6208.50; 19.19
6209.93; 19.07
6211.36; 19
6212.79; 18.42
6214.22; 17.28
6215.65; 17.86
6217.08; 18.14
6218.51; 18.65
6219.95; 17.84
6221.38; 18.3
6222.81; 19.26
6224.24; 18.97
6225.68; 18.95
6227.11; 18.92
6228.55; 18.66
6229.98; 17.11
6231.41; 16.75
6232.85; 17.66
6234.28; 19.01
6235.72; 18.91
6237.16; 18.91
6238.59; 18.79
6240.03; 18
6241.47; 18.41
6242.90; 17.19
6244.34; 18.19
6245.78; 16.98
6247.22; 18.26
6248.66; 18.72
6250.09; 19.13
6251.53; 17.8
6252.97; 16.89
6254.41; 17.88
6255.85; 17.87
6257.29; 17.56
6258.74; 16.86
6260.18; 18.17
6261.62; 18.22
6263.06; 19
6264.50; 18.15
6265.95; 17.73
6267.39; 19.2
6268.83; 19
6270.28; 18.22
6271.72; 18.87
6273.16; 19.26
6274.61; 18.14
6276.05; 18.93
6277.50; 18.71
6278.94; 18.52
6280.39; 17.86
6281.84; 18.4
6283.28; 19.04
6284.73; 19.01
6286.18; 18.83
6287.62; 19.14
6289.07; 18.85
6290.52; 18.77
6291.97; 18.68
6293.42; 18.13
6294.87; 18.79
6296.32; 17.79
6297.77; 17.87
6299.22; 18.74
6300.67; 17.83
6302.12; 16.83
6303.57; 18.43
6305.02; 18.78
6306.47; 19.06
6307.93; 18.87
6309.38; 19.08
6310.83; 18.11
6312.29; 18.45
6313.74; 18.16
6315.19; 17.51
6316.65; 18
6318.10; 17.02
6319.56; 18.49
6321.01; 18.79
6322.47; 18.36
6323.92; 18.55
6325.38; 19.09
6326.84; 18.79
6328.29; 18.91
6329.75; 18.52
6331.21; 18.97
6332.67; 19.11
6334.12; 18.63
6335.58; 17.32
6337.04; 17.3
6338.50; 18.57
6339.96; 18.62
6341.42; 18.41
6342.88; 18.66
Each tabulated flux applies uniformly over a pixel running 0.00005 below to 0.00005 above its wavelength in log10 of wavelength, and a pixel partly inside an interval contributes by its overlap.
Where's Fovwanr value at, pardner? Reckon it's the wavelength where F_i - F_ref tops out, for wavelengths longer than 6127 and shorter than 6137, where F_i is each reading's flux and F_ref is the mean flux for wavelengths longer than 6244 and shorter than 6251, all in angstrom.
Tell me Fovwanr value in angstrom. 6130.37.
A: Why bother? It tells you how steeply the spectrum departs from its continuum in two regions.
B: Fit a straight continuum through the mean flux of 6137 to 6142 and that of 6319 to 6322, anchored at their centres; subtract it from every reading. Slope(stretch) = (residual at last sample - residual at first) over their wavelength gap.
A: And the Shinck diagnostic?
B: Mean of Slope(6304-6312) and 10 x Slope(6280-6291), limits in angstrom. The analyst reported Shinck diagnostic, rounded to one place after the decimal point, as 0.4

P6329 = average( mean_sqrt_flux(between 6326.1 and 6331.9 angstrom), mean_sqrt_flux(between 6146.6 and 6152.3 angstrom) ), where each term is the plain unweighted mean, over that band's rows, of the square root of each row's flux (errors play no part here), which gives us 4.33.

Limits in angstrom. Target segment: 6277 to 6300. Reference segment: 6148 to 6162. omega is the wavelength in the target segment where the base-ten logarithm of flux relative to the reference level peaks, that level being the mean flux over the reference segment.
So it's 6287.62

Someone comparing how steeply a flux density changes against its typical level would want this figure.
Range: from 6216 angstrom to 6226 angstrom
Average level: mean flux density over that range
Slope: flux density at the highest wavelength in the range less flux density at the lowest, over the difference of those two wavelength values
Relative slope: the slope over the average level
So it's 0.005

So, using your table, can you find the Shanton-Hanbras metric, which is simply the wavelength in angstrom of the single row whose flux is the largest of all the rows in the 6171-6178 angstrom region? 6177.13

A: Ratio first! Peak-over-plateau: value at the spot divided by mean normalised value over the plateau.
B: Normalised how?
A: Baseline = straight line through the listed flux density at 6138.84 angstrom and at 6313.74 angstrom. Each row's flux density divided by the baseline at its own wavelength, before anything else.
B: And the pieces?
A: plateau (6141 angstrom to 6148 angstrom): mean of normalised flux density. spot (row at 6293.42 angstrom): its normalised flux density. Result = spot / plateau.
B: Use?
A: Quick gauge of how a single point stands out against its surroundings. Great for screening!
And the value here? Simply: 0.97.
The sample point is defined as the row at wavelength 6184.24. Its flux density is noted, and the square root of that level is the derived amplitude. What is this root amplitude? 4.44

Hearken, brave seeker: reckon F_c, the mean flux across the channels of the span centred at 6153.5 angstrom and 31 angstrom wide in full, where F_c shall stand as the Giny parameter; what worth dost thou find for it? 17.9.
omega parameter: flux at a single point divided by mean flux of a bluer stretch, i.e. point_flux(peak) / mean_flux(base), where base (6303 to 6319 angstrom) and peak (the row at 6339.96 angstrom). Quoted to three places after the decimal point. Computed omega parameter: 1.017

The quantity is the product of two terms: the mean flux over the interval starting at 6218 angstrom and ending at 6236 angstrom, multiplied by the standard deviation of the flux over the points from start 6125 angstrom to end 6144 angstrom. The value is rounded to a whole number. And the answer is 21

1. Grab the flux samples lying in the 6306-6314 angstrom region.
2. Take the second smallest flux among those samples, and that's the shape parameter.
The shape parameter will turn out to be 18.16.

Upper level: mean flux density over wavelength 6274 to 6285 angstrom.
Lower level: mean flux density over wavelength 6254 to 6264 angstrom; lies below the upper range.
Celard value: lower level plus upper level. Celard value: 36.51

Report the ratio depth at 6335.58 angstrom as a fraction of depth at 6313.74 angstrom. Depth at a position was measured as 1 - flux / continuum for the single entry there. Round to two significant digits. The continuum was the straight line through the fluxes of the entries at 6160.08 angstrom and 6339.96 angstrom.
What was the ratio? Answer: 4.3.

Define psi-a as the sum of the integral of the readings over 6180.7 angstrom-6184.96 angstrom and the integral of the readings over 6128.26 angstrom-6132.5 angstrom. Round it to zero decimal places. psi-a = 162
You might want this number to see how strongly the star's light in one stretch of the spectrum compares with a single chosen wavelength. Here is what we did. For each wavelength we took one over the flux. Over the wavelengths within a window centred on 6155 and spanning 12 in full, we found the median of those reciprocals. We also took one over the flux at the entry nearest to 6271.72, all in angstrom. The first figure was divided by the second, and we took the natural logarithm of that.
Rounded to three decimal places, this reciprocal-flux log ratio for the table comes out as 0.011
